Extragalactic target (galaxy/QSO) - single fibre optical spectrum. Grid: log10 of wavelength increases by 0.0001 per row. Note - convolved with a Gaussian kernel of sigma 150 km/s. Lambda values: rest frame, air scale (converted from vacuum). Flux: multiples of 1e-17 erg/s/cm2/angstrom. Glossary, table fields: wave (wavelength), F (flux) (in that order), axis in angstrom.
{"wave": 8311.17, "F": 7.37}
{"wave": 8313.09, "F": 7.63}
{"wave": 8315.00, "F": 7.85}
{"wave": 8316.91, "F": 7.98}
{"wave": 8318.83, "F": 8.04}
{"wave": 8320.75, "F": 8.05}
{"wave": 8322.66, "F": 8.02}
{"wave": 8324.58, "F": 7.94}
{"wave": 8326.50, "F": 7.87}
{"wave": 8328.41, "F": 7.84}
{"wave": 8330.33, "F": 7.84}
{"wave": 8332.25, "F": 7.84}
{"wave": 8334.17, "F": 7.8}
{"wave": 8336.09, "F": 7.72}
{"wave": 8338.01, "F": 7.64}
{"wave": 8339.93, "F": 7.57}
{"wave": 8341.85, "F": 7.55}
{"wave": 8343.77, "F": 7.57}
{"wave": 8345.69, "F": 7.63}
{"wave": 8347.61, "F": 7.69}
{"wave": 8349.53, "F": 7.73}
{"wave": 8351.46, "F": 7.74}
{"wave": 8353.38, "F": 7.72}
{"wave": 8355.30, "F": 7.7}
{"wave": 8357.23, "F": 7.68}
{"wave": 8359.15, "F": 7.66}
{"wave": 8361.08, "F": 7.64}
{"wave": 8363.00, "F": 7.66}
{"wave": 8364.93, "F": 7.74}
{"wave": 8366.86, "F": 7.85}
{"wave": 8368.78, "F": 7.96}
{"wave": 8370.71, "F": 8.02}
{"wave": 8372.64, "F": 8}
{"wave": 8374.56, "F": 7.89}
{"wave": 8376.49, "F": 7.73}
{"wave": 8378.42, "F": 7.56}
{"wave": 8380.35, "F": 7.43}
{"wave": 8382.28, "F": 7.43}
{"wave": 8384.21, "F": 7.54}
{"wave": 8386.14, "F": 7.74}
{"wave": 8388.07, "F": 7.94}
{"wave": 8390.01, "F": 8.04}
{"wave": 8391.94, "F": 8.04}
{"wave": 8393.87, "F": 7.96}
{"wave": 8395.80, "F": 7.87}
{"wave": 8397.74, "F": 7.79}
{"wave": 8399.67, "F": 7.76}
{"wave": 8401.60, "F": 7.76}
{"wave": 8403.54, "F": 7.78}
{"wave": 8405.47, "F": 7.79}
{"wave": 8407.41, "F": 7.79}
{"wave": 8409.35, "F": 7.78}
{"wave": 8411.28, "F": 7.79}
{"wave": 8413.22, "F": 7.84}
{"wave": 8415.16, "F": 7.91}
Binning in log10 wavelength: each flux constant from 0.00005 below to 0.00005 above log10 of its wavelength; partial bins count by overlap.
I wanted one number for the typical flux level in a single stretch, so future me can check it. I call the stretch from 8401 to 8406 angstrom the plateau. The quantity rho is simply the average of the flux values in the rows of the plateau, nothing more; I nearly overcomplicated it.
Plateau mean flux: 7.78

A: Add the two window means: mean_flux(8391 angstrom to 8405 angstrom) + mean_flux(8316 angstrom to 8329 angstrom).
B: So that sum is 15.8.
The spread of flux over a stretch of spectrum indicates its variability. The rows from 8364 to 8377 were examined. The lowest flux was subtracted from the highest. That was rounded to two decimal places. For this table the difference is 0.29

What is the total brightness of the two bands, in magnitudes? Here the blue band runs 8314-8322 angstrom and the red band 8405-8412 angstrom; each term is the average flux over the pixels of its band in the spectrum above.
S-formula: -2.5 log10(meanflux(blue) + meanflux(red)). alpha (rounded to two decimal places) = -2.99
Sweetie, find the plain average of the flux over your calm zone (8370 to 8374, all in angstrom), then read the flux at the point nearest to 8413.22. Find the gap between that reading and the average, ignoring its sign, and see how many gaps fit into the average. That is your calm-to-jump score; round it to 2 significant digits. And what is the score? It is 47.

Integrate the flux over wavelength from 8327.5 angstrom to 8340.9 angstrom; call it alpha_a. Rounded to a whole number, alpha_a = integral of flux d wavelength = 104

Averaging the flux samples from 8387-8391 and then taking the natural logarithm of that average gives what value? 2.08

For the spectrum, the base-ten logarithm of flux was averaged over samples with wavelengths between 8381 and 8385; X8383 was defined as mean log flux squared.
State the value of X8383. 0.764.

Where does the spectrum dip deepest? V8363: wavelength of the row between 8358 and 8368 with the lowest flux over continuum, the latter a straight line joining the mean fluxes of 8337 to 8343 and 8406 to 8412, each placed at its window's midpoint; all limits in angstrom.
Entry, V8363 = 8361.08 angstrom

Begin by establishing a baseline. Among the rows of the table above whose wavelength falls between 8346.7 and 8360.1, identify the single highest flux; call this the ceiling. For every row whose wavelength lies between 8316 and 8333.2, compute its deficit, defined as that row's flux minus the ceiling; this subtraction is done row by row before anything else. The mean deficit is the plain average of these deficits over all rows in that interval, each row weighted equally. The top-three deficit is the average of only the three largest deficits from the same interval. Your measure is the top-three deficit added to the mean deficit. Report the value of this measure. 0.49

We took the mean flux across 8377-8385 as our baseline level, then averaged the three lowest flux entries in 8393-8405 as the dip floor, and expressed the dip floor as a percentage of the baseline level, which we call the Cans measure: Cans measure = 104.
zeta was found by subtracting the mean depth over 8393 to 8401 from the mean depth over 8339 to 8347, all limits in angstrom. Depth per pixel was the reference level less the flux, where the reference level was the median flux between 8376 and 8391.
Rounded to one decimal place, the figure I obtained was 0.3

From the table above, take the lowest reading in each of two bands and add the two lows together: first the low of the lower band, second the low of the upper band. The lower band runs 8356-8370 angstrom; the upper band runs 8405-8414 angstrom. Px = 15.42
